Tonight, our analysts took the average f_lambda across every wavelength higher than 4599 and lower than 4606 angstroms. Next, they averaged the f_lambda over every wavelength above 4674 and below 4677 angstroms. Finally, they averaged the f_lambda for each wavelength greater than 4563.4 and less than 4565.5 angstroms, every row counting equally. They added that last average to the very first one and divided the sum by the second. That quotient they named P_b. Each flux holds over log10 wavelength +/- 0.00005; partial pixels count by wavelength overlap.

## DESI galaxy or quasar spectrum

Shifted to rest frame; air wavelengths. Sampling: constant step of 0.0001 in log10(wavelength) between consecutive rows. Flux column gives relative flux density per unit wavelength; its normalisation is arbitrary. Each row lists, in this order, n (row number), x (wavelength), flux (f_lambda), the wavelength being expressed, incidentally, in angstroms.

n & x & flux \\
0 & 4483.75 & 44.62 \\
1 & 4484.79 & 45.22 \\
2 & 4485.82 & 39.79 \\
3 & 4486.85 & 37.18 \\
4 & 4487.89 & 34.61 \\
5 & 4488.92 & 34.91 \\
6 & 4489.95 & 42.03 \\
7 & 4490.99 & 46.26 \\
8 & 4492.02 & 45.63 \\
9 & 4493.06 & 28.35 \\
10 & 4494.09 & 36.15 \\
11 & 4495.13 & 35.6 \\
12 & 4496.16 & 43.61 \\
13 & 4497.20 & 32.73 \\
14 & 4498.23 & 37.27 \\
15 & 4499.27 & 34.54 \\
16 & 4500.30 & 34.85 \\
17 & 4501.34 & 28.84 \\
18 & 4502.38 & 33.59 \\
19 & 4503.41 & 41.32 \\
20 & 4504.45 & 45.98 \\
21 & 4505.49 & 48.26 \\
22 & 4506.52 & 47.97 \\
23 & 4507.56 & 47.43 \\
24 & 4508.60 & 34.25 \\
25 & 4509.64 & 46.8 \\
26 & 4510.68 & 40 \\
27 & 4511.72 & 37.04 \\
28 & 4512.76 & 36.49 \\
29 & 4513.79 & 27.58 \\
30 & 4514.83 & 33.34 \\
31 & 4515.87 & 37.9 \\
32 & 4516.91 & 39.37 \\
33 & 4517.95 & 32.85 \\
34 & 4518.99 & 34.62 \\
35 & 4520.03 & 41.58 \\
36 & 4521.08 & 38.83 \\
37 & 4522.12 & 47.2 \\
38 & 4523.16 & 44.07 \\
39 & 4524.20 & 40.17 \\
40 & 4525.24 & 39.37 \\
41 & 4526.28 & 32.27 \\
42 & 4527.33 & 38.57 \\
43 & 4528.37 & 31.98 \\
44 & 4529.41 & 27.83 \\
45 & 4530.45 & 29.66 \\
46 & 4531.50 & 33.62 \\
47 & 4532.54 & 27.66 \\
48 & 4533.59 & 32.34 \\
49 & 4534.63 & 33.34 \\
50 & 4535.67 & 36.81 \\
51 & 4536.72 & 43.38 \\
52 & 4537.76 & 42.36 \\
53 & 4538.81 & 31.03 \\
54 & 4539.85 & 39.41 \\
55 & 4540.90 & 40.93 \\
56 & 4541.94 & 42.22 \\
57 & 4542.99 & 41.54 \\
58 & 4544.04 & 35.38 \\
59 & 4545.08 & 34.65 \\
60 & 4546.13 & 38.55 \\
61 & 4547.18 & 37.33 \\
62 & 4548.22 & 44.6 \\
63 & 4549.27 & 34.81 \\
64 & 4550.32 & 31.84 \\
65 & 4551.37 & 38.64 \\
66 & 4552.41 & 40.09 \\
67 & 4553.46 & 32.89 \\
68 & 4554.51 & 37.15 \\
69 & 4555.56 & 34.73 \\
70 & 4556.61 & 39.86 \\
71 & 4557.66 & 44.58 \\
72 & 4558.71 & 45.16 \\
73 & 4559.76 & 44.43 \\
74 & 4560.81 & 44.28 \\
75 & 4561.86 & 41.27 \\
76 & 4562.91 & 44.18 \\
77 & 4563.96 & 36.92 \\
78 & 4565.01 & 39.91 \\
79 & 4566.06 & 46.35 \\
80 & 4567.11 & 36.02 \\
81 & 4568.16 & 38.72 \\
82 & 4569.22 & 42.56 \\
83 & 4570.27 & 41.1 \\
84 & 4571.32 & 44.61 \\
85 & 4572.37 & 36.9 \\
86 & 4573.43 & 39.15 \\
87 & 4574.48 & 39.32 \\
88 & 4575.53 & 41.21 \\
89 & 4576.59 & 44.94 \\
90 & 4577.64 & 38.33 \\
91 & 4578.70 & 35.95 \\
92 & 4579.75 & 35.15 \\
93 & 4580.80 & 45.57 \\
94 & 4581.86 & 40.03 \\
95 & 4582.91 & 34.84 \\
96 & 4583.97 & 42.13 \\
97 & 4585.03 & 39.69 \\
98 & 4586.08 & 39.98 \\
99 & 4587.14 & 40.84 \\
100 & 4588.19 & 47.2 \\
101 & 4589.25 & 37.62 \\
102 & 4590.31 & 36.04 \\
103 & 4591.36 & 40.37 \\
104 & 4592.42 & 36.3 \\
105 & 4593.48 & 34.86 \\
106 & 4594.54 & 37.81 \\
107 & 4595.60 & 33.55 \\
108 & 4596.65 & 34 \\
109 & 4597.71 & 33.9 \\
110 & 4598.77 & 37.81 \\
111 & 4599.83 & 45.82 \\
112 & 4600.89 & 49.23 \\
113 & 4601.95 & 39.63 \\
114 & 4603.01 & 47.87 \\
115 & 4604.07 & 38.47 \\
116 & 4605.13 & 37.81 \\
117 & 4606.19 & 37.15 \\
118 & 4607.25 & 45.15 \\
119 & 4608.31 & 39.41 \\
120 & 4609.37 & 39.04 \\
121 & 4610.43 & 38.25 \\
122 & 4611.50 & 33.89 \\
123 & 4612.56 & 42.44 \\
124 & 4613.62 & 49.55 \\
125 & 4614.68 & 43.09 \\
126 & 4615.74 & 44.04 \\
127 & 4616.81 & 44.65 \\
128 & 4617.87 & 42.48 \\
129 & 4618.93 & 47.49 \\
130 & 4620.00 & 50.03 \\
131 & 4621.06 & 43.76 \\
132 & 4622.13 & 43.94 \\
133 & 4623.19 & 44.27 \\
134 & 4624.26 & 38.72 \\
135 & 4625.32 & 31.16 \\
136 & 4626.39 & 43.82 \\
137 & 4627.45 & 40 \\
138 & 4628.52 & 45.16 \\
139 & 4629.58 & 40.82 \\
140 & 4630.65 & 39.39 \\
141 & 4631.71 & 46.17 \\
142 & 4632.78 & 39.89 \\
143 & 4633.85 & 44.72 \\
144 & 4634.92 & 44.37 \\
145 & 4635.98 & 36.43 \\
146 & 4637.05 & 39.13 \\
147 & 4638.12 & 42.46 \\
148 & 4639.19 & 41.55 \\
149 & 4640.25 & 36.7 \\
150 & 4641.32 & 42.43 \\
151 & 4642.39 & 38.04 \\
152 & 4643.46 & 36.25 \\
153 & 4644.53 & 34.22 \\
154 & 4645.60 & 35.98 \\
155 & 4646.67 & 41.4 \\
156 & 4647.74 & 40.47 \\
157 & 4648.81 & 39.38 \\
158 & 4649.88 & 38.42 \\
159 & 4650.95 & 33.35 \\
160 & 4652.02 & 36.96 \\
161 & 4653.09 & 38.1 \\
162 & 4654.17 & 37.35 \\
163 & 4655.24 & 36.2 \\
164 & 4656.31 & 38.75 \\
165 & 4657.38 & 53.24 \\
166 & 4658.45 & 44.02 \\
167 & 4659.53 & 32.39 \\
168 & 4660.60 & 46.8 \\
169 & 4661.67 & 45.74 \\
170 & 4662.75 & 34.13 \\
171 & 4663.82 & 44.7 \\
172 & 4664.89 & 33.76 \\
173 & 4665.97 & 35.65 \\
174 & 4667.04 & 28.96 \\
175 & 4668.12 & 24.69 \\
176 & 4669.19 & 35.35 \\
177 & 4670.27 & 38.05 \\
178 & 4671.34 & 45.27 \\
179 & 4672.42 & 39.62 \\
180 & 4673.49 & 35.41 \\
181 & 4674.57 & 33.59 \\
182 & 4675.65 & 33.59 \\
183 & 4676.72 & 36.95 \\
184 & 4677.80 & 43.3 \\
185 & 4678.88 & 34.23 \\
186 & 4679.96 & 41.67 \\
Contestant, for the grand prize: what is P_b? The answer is 2.35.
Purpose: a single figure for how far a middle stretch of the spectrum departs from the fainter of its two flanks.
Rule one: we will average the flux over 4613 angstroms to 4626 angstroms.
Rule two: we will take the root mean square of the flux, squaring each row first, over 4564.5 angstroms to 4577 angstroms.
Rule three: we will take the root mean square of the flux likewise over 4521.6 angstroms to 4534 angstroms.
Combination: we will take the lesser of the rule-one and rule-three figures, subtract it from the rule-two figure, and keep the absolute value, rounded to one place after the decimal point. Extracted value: 5.1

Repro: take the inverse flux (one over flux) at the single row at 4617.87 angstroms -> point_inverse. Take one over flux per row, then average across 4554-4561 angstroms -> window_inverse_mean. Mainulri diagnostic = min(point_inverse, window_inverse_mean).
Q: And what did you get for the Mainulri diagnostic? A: 0.0235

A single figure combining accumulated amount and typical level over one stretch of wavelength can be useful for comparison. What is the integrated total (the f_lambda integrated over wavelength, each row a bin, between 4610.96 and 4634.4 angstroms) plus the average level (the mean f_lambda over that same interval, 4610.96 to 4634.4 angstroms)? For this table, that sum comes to 1043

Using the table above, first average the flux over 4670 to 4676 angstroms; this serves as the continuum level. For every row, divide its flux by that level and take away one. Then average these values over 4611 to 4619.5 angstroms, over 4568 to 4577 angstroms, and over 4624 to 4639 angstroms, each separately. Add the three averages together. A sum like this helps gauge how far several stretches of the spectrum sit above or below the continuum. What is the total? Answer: 0.33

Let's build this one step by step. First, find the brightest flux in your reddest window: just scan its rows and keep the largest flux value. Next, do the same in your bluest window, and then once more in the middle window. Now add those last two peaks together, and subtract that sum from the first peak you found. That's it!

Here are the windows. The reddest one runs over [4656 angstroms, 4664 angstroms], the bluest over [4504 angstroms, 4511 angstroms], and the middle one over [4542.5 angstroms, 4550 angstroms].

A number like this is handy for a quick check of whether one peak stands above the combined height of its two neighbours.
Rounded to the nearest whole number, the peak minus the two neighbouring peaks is -40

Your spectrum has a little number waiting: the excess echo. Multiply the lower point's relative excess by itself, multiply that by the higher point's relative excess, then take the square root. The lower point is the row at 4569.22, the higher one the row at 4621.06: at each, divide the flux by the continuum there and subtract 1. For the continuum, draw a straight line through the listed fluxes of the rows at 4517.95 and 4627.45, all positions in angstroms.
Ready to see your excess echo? 0.06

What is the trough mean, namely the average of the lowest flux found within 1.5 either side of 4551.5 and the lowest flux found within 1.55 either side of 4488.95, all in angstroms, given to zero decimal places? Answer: 33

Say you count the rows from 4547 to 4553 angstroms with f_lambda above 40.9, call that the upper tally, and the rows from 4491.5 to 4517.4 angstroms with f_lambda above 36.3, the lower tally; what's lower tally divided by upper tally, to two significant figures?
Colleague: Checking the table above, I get 14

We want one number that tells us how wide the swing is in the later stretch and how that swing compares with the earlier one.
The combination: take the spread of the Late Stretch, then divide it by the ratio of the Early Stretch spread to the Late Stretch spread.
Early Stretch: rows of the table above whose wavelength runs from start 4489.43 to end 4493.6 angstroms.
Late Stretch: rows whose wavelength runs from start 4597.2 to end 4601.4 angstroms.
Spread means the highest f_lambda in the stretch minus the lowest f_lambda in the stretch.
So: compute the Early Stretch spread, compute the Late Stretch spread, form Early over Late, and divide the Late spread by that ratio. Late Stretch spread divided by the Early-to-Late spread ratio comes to 13.1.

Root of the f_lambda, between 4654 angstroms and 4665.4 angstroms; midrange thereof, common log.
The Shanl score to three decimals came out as 0.813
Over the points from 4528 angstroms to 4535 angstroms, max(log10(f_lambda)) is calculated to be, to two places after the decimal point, 1.53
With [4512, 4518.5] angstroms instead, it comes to 1.60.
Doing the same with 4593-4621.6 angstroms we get 1.70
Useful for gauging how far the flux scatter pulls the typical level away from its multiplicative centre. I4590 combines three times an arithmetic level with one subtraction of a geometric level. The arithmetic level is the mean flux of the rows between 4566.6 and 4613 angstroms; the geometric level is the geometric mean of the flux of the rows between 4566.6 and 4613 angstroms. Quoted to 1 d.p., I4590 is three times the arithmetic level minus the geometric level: 79.3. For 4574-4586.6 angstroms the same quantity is 79.7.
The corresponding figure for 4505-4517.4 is 79.9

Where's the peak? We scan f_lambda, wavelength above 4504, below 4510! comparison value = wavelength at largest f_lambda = 4505.49 angstroms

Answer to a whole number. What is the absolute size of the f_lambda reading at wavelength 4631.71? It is 46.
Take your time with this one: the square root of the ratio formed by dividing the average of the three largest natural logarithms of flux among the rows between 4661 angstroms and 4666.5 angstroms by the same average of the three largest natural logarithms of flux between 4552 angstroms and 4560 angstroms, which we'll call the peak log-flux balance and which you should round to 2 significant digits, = 0.99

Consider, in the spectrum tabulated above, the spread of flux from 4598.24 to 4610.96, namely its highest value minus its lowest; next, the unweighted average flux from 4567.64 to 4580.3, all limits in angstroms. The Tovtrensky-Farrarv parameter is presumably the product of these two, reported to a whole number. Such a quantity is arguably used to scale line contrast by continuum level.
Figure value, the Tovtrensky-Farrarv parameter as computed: 481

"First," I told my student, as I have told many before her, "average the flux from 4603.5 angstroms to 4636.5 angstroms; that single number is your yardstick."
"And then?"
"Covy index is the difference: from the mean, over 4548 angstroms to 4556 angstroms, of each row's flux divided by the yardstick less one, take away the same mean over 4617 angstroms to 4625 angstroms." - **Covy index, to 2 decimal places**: -0.18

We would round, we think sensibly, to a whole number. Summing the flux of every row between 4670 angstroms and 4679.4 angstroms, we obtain 340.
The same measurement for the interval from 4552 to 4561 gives 363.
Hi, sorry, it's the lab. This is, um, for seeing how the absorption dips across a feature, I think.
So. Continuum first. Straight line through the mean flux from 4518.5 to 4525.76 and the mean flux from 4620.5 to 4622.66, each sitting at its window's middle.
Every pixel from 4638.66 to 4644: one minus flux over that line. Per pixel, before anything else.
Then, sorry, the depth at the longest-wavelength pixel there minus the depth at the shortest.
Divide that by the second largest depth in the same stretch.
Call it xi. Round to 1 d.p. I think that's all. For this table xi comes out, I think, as 0.7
